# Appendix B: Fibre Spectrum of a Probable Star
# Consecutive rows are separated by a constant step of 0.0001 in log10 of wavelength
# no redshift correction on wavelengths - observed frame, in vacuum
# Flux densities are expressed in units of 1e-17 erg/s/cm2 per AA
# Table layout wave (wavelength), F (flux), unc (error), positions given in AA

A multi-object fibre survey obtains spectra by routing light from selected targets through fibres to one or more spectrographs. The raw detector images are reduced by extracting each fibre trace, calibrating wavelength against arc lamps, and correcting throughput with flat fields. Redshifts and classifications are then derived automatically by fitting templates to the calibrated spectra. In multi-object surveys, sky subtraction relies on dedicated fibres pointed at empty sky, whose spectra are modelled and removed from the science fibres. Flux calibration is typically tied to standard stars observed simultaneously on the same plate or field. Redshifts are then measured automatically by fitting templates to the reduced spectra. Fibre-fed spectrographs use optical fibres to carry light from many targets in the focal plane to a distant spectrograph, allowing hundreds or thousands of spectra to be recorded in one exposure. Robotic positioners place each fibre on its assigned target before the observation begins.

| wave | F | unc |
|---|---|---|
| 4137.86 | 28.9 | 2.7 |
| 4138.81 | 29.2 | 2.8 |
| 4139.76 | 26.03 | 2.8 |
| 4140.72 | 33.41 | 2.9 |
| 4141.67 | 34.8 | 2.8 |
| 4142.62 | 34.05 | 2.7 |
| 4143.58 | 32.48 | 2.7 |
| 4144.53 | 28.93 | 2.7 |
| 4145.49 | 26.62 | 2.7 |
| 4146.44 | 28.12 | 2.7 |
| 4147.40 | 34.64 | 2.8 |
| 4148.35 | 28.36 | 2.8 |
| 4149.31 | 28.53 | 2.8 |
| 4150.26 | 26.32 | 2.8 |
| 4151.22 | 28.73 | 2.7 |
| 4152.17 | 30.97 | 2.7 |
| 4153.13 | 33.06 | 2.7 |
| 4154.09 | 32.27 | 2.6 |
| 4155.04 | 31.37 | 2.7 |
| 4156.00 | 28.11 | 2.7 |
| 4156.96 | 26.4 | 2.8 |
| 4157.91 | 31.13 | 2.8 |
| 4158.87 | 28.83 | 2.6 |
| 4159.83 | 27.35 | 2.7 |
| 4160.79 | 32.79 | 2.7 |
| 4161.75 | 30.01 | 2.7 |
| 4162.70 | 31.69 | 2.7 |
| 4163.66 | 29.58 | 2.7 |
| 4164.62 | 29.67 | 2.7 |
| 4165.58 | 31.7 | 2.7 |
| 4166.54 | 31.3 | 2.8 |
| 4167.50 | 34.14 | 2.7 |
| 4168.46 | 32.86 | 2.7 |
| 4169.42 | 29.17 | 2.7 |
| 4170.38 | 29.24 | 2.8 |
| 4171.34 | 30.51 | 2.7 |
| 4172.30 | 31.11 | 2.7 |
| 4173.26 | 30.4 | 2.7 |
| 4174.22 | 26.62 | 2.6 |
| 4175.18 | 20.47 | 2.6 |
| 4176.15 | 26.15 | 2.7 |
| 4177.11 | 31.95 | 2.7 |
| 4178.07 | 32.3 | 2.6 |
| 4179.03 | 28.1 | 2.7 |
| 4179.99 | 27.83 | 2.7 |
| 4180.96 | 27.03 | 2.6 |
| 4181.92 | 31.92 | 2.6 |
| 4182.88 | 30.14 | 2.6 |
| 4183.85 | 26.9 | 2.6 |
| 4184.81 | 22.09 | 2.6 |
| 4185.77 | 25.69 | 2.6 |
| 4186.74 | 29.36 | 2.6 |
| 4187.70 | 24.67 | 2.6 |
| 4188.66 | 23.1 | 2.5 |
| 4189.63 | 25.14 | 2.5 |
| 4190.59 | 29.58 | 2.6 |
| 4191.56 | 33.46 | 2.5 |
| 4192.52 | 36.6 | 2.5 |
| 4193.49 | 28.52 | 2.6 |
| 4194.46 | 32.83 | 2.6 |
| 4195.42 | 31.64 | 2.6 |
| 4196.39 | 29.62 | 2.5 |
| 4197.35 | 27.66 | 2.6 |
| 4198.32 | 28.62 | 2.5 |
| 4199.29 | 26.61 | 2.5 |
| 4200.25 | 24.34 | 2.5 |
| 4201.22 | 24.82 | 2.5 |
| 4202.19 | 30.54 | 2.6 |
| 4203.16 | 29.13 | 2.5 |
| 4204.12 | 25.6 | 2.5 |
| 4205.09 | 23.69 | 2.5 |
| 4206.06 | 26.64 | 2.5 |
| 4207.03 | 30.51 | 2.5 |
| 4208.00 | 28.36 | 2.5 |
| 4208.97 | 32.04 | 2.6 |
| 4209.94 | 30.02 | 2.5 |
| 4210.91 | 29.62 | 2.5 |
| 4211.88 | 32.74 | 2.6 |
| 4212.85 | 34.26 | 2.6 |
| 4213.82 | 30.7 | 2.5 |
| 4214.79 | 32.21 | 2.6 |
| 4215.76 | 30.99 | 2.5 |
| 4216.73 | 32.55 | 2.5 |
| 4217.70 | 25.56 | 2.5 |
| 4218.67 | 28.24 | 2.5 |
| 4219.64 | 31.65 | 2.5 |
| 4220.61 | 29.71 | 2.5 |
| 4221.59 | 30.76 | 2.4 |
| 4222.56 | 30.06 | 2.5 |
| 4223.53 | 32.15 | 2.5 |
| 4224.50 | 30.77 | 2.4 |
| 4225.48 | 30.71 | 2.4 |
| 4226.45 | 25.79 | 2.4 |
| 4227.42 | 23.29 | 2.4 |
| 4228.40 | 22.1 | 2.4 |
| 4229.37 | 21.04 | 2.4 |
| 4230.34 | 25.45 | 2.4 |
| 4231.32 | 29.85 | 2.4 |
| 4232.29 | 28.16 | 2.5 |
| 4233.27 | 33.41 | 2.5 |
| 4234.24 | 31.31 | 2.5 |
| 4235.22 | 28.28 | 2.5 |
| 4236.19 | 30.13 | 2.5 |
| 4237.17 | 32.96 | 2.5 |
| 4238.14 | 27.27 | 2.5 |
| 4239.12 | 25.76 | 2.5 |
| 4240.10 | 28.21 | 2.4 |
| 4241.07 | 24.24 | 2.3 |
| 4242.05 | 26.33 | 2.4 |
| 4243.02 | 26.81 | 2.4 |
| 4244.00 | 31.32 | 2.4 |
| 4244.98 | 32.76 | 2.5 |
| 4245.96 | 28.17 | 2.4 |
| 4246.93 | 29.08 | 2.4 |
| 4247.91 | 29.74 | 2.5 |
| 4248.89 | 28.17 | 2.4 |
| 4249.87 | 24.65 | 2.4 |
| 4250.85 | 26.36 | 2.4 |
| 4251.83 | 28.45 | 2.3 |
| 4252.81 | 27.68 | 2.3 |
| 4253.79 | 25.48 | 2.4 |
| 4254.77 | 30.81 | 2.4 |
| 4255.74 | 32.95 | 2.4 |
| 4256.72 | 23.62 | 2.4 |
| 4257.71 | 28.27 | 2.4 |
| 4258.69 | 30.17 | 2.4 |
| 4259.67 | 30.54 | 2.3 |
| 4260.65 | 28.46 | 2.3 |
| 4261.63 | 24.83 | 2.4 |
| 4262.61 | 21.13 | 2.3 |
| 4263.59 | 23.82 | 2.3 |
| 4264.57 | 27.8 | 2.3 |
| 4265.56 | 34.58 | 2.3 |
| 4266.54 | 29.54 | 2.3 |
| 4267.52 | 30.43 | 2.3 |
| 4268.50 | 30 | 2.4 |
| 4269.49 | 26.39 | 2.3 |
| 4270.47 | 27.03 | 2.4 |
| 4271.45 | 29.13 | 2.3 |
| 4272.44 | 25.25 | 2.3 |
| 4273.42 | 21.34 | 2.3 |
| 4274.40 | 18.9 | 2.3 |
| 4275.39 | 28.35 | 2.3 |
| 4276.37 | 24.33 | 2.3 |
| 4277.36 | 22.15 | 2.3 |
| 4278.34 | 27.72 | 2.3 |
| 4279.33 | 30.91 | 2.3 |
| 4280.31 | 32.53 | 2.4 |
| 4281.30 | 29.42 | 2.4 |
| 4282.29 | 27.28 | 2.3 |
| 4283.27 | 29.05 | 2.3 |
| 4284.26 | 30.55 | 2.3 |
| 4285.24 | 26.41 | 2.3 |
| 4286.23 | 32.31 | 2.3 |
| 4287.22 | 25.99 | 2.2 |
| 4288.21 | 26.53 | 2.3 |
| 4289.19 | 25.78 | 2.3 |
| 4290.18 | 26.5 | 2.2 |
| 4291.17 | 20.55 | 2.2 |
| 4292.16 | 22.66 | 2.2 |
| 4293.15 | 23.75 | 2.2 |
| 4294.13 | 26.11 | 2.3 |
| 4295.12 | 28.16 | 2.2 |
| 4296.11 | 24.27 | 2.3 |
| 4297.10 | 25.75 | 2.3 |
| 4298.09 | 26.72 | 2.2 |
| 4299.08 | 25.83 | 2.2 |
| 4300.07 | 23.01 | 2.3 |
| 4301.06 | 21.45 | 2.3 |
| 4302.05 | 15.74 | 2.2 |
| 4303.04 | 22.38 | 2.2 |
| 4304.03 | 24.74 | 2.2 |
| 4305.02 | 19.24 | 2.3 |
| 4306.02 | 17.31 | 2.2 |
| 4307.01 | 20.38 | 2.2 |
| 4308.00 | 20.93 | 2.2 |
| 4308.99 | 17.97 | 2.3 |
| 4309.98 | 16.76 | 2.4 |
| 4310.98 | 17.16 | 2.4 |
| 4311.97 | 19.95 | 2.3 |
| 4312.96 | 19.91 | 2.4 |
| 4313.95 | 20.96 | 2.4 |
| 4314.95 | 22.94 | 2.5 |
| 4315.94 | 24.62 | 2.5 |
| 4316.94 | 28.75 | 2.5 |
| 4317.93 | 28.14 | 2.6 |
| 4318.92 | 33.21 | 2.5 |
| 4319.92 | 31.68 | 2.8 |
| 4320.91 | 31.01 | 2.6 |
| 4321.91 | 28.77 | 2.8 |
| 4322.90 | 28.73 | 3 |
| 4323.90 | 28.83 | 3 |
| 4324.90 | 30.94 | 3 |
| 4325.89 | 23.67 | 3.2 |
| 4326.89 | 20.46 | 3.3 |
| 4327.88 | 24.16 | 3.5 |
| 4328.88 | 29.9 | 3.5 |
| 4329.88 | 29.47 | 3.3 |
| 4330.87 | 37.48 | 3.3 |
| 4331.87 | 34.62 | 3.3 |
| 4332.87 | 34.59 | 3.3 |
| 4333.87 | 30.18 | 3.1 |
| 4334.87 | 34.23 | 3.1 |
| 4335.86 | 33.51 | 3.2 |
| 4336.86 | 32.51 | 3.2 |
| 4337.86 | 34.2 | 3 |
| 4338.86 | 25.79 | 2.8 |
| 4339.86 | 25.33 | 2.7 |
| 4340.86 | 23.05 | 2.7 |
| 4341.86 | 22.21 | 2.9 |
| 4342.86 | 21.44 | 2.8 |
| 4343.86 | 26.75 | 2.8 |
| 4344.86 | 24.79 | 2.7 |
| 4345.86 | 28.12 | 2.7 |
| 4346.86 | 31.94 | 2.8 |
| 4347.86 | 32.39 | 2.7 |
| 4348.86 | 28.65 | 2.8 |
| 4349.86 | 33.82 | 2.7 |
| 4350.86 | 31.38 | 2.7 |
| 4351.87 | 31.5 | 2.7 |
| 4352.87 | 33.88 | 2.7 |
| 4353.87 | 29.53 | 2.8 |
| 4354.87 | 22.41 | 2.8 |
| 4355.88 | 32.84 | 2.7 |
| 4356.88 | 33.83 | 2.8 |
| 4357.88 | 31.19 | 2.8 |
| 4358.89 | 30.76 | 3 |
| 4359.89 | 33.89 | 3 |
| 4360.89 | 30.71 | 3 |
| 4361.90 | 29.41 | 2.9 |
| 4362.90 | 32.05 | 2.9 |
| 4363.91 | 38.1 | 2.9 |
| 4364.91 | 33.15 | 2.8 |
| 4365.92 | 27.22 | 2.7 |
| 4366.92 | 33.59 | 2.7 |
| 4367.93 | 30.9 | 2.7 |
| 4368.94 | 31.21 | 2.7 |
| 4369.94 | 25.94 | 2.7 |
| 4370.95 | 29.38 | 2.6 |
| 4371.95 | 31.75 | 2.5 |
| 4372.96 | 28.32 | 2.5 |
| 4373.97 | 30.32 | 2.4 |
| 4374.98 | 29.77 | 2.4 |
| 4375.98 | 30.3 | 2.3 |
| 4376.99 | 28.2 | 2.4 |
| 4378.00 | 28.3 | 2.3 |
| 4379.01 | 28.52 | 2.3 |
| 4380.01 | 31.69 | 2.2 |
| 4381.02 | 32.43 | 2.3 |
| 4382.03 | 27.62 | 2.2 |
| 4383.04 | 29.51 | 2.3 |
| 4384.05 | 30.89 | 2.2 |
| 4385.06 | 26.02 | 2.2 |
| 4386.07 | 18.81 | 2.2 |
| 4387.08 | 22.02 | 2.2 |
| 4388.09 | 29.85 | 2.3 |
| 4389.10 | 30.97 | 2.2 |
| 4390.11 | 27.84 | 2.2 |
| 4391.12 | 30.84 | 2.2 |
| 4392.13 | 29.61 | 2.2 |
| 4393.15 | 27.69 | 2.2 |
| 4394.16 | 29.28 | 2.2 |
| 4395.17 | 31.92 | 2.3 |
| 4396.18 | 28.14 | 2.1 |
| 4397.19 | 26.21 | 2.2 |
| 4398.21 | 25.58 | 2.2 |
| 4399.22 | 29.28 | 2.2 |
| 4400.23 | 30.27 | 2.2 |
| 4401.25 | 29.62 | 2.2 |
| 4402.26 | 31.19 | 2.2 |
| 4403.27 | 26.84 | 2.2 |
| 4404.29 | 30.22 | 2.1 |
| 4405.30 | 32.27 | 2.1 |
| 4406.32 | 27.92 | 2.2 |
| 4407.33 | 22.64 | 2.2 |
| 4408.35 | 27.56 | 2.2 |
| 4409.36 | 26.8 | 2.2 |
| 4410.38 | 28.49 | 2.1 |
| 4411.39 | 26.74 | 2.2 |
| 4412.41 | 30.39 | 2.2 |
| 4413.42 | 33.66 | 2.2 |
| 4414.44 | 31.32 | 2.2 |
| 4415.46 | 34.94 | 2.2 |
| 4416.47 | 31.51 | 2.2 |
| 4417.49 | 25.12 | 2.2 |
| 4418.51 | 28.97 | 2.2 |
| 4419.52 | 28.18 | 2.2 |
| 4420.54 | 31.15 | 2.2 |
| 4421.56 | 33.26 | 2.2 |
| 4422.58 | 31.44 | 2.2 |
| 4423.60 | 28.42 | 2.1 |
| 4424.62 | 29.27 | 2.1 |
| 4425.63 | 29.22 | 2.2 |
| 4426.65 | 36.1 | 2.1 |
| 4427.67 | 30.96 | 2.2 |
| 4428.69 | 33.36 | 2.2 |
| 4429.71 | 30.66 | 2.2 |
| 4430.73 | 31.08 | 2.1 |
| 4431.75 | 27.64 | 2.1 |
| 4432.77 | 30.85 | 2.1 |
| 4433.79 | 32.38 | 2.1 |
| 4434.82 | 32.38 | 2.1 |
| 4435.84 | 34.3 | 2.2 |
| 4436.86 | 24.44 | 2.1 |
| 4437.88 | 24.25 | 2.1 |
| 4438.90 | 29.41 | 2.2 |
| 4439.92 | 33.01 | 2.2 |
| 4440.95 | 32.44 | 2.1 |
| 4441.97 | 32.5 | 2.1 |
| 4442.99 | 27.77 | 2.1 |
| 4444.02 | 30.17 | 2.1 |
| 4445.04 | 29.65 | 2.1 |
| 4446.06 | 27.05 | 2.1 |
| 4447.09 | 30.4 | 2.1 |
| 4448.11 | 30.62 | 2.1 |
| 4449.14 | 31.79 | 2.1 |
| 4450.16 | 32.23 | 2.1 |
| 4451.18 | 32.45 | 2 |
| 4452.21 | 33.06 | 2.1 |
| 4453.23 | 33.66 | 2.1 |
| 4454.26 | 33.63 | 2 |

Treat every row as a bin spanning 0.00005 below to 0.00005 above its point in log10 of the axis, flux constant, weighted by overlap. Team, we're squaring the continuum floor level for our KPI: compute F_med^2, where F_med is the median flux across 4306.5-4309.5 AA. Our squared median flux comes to 415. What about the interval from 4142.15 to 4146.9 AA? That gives 837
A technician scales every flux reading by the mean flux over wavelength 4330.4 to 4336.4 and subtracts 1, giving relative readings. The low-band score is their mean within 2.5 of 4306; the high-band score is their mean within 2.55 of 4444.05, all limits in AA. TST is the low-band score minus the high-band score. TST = -0.26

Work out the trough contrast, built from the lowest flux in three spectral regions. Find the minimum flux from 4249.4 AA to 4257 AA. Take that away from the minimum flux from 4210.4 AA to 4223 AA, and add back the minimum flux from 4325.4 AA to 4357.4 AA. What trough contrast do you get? 22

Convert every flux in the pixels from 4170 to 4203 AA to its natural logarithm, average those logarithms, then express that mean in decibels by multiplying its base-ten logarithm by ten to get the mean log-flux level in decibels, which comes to 5.24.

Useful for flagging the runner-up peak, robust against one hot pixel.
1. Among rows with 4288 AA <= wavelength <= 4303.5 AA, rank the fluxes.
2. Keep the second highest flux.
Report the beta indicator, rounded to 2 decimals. 26.72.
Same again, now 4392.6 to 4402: 30.27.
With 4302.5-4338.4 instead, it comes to 34.62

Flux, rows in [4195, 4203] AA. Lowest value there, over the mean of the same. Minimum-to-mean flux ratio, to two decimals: 0.87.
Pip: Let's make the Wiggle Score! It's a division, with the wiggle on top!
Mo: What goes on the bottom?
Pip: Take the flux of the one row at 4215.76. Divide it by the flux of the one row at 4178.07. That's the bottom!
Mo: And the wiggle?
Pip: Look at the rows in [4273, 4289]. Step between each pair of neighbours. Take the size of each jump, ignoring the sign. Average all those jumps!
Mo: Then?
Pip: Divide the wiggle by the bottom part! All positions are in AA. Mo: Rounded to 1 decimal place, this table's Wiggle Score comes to 3.7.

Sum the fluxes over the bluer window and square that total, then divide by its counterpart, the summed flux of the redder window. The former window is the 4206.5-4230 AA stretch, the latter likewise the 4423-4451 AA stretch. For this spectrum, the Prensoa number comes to 606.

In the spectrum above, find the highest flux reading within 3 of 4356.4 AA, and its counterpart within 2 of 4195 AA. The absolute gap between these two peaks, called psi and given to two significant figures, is 1.0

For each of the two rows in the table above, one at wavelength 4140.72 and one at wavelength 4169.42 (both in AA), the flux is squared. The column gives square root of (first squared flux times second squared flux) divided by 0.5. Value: 1949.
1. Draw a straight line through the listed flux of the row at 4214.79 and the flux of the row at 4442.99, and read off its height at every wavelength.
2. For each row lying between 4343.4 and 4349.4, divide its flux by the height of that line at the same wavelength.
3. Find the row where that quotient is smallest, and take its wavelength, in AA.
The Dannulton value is 4344.86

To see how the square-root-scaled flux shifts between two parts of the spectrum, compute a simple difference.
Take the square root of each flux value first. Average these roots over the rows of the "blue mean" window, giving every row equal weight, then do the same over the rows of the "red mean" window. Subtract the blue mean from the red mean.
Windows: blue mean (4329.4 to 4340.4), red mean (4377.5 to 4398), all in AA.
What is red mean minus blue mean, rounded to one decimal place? -0.3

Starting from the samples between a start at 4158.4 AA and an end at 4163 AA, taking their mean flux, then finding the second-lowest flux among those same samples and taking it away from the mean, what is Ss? 1.3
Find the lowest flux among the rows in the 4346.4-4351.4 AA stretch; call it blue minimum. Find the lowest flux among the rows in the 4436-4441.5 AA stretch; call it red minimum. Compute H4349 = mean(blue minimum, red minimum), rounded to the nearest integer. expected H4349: 26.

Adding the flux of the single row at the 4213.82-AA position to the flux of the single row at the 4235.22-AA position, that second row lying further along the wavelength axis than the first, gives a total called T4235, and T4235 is 59.0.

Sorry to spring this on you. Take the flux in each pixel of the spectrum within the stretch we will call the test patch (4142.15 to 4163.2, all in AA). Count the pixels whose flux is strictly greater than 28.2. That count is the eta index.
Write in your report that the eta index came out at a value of 16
